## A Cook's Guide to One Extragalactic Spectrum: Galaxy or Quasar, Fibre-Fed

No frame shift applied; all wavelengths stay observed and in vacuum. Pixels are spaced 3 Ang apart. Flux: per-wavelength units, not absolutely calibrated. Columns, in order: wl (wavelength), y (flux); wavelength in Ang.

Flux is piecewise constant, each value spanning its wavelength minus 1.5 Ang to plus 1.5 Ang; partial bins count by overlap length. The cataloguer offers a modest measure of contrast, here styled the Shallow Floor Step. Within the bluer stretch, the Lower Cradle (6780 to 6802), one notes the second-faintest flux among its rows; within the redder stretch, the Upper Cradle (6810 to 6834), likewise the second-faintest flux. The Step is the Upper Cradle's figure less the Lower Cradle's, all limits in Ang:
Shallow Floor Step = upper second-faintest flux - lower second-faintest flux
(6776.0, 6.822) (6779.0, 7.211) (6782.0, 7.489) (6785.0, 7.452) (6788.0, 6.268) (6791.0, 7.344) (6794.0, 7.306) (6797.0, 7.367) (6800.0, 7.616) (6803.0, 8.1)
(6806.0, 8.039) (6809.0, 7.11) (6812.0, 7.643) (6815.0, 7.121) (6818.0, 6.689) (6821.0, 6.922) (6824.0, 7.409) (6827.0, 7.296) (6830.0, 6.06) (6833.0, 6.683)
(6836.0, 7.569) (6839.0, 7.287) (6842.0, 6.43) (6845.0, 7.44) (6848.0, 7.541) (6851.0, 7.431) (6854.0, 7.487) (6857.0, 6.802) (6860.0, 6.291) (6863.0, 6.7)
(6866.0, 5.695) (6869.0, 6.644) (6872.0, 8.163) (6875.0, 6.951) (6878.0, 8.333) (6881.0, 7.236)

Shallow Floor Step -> -0.62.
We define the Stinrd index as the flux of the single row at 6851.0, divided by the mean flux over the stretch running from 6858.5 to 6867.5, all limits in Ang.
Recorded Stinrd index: 1.193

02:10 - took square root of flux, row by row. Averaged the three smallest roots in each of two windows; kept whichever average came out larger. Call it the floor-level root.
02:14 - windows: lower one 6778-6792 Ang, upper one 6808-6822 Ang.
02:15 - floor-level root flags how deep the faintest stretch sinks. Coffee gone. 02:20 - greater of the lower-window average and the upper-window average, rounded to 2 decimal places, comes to 2.63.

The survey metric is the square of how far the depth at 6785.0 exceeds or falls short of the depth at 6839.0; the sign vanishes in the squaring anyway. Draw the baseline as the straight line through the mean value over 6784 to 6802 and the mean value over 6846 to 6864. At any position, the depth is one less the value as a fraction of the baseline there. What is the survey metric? 0.0000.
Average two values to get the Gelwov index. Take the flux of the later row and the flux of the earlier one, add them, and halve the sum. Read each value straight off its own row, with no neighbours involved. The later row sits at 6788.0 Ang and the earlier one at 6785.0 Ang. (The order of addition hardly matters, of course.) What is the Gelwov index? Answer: 6.86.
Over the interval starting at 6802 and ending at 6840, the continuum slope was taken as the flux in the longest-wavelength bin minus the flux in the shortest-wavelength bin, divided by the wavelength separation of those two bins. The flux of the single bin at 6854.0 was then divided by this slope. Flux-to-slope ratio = -332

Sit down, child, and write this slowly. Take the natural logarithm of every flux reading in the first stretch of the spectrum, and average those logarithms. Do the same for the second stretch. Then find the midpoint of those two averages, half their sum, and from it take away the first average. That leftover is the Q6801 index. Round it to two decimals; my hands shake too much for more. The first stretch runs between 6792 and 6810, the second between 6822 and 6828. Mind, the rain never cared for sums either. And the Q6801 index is -0.02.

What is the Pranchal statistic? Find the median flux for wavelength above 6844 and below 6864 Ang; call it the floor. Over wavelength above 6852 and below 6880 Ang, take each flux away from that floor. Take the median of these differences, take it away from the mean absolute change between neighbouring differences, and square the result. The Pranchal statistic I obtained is 0.11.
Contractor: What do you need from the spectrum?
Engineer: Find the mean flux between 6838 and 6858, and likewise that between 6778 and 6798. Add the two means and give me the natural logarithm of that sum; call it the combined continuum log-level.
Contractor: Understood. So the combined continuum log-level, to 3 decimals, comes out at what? 2.668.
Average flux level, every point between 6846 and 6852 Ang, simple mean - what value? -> 7.5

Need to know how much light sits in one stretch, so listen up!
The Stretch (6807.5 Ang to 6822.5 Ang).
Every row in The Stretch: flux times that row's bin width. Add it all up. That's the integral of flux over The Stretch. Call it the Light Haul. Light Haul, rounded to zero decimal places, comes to 106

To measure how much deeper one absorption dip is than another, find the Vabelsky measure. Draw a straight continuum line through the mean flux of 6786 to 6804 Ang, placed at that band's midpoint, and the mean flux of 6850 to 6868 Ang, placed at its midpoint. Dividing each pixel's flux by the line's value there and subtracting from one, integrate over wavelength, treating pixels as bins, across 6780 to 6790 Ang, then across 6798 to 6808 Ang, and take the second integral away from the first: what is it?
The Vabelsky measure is 1.3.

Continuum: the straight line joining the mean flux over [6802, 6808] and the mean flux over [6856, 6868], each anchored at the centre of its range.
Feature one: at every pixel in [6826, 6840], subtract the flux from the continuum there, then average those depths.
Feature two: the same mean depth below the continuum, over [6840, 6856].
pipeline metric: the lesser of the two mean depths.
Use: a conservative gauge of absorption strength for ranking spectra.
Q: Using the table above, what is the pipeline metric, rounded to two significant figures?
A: -0.49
